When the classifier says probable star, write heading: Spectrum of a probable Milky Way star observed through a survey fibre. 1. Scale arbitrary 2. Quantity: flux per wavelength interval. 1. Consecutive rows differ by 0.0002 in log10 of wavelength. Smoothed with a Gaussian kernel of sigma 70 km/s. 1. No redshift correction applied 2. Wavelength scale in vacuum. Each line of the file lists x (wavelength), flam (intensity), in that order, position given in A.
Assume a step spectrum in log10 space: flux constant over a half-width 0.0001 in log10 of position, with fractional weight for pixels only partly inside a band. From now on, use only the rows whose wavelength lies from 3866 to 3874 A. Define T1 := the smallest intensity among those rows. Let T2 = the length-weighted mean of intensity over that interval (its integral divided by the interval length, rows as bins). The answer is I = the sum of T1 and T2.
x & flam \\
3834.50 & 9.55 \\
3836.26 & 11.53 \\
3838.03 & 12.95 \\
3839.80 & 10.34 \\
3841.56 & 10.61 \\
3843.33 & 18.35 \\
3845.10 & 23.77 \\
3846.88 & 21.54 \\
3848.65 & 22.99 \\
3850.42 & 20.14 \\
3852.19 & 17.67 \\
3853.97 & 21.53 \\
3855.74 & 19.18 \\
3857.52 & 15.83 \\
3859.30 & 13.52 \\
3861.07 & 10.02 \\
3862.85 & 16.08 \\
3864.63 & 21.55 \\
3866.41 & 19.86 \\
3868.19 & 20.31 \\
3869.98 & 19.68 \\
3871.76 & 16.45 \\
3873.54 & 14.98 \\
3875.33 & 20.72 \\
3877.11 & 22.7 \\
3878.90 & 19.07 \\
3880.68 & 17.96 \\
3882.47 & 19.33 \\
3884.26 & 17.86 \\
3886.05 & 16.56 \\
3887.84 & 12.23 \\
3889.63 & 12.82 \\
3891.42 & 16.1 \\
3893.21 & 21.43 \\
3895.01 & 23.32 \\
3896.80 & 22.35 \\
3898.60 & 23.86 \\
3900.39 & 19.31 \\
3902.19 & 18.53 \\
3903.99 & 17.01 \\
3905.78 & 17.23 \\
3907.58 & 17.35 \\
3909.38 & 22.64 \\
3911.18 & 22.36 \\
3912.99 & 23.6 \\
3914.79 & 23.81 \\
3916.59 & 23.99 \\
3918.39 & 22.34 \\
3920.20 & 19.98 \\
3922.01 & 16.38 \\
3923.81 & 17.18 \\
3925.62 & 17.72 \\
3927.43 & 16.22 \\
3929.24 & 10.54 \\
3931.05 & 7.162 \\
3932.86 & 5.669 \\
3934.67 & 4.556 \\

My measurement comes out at 33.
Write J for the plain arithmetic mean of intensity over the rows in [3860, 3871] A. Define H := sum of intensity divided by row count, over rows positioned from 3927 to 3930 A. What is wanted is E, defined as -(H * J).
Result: -240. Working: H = 13.4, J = 17.9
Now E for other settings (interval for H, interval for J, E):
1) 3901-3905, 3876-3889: -319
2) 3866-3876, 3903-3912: -361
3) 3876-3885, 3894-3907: -392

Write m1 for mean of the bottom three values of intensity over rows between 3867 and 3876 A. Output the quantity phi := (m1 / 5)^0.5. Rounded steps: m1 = 17.0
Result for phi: 1.85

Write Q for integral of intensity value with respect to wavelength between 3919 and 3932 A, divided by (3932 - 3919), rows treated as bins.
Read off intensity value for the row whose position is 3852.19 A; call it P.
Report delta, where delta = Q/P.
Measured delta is 0.86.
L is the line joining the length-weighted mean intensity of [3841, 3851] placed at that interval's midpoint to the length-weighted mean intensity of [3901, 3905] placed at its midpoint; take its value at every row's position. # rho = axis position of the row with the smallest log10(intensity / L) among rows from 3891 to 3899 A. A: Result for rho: 3891.42 A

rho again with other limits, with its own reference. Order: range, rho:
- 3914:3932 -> 3931.05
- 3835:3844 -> 3839.80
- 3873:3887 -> 3873.54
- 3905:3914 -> 3905.78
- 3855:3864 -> 3861.07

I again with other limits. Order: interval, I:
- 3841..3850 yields 30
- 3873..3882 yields 34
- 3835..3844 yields 23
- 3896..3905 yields 37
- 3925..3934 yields 17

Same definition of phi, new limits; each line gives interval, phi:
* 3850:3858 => 1.87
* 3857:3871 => 1.62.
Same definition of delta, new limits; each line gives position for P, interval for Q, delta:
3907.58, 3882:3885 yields 1.07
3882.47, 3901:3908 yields 0.91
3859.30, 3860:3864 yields 1.01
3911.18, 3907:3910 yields 0.90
